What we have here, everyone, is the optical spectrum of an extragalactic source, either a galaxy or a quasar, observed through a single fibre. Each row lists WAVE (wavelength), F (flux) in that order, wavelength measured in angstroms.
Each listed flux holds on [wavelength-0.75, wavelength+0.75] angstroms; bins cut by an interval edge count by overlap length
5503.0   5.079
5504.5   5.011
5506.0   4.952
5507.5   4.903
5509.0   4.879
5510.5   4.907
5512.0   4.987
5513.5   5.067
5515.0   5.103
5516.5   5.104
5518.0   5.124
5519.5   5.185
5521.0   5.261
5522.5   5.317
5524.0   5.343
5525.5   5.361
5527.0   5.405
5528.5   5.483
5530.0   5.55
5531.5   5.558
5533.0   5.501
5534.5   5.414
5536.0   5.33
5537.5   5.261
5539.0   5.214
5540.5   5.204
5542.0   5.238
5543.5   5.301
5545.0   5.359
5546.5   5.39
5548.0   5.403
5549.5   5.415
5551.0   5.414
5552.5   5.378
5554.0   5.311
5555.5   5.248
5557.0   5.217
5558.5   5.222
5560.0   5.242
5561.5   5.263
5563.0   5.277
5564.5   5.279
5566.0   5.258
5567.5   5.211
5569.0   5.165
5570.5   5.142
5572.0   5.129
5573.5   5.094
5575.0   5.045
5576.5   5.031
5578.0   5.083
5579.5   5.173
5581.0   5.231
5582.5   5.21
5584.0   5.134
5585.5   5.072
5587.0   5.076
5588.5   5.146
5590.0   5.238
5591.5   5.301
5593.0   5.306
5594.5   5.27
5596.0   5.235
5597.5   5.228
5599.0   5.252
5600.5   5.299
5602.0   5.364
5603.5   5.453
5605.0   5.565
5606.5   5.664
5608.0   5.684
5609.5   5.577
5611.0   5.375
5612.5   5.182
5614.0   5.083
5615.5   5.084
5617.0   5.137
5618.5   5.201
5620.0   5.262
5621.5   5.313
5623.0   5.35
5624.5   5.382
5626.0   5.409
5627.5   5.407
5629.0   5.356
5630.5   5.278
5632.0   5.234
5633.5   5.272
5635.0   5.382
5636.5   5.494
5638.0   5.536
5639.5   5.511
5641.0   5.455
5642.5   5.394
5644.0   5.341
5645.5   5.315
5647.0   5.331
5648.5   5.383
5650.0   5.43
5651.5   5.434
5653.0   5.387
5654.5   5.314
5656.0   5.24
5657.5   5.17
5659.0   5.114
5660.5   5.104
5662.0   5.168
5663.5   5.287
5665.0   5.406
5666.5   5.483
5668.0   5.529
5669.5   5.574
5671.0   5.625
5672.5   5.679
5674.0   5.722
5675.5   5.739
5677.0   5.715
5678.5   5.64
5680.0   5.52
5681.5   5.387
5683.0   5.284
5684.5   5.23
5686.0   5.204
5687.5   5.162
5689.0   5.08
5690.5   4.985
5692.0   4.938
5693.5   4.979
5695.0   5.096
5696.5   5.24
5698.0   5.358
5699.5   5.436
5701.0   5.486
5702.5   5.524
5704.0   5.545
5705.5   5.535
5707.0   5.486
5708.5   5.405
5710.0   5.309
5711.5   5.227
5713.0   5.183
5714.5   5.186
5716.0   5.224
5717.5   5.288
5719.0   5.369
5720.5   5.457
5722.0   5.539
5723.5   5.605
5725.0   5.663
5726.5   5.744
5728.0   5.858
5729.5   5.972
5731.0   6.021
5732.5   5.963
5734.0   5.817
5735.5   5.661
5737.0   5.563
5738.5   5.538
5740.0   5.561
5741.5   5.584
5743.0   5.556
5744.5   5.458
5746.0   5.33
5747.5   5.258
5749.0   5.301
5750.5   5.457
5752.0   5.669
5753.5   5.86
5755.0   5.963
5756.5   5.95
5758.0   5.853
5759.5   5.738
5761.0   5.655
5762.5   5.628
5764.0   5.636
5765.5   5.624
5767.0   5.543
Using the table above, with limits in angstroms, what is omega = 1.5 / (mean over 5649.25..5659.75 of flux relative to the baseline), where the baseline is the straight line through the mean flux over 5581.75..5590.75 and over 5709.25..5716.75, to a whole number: 14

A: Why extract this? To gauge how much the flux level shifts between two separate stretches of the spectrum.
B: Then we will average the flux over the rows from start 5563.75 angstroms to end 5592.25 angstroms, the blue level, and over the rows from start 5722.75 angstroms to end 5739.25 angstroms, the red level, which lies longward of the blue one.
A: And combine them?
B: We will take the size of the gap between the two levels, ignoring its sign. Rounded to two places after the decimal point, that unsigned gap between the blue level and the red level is 0.61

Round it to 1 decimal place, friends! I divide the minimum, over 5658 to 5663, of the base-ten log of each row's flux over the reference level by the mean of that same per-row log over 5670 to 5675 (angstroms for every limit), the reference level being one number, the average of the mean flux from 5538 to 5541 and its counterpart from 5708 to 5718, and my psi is -0.3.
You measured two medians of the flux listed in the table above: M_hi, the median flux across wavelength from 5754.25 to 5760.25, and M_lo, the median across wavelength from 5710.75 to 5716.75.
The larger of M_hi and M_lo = 5.90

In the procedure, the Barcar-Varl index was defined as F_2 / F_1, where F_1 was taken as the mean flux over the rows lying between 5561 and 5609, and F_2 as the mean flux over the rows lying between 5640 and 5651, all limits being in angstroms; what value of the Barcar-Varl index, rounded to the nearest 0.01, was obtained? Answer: 1.03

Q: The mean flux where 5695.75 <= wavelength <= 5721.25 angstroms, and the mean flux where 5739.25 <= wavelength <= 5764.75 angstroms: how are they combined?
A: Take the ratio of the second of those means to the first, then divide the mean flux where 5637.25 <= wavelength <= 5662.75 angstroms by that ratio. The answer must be 5.10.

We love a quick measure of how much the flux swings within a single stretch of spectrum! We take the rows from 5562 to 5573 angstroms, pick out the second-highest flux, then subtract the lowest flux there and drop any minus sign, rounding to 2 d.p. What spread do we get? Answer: 0.15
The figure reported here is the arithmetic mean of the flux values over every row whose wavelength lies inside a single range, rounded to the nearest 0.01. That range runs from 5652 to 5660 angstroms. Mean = 5.25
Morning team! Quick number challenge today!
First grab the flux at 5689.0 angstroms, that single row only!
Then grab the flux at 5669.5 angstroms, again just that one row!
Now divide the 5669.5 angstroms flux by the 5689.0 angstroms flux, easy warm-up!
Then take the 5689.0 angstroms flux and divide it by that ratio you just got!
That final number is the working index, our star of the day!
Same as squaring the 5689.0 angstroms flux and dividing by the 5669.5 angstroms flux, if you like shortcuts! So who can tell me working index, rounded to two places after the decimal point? 4.63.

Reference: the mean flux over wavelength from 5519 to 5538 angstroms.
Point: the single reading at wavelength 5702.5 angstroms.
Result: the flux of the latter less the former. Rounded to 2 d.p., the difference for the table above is 0.14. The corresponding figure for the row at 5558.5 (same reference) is -0.16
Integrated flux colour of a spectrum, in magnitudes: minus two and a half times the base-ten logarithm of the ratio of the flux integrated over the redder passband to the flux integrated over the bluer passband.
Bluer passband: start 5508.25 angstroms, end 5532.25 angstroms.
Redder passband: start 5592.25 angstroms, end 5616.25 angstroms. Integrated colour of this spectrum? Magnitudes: -0.025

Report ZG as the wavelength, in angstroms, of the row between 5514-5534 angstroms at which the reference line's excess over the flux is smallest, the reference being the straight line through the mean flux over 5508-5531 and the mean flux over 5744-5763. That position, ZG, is 5531.5 angstroms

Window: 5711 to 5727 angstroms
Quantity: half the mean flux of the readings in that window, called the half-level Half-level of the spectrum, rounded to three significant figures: 2.70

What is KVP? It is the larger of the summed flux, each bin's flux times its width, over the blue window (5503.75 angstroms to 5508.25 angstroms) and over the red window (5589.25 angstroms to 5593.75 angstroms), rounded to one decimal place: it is 23.8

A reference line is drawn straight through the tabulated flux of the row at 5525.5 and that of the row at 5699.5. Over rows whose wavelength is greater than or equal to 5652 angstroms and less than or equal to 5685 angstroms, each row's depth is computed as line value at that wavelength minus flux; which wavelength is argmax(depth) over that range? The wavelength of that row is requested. 5660.5 angstroms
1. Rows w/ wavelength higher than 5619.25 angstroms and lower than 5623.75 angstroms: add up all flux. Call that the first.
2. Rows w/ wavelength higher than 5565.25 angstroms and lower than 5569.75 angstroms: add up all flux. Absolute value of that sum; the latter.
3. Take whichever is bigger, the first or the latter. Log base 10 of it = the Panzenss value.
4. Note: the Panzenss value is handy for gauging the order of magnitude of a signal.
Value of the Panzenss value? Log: 1.20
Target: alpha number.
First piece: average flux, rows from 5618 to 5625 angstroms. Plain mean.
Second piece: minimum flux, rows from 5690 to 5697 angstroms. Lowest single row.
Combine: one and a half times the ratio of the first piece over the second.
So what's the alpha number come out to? 1.61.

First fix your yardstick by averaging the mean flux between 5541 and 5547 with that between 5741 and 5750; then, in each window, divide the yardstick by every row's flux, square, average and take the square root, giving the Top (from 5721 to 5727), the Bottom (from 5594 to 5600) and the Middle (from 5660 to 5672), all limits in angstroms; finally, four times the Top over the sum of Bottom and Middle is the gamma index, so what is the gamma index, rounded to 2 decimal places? 1.89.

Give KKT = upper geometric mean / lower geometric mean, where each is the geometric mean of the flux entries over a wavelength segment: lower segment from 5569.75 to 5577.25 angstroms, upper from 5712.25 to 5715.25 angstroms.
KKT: 1.02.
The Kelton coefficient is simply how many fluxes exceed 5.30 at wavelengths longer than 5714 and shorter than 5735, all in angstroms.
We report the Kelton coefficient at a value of 11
